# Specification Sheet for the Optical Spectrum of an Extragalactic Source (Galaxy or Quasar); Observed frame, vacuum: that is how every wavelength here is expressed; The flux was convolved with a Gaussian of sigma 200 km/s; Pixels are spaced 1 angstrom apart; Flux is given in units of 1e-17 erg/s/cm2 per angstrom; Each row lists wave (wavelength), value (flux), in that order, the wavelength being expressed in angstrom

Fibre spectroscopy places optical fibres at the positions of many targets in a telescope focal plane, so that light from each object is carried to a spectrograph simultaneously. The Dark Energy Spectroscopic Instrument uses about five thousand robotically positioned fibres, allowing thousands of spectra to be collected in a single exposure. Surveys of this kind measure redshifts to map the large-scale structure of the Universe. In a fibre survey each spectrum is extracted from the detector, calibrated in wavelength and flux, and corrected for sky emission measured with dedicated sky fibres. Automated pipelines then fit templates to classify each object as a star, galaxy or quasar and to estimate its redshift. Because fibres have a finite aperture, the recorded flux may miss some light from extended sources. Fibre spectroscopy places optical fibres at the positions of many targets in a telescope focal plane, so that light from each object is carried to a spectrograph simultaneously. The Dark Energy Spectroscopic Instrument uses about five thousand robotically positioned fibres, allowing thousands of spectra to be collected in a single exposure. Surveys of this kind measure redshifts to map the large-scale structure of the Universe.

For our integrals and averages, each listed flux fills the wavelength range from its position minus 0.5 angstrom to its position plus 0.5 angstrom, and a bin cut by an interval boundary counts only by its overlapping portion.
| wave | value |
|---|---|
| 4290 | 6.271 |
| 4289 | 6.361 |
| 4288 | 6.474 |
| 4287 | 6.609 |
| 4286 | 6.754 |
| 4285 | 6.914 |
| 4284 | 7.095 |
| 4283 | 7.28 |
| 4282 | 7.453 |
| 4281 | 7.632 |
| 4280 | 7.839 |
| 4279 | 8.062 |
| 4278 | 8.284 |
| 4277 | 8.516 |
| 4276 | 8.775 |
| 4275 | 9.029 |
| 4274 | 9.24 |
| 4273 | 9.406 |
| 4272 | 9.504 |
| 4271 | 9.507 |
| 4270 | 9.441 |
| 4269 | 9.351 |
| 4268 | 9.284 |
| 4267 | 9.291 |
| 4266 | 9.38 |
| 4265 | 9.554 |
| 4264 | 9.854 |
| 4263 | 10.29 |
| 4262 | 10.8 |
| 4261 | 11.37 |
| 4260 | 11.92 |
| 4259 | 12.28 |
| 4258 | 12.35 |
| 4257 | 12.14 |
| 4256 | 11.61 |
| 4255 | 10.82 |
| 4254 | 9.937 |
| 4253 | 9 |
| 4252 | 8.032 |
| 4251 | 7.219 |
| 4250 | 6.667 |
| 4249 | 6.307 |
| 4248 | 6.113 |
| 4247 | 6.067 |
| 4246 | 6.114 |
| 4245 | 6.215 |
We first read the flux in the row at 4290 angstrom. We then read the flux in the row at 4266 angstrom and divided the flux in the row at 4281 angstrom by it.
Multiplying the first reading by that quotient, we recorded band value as 5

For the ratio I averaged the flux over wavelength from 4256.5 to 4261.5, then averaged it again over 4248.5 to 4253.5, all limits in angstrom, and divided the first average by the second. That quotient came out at 1.6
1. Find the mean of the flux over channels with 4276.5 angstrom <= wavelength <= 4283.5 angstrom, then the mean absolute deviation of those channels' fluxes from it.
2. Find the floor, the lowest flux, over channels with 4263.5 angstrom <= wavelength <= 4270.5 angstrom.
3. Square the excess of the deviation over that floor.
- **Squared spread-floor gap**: 80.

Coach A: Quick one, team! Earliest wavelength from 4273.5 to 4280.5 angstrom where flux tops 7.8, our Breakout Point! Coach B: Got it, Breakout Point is 4274 angstrom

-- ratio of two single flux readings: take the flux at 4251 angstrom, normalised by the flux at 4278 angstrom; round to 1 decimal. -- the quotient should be 0.9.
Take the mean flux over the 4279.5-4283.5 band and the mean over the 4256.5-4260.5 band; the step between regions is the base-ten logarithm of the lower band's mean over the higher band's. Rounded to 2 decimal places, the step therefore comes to 0.21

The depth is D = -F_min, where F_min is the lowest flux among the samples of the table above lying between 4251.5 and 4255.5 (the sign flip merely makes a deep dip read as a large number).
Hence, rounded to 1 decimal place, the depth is -8.0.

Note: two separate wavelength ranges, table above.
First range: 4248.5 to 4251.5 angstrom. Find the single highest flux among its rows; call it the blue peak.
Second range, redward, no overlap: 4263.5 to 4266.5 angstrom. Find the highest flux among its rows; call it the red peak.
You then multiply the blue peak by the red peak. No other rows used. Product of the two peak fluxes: 71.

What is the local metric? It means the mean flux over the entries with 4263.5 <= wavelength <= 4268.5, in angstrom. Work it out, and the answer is 9.5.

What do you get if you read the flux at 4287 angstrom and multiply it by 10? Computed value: 66.1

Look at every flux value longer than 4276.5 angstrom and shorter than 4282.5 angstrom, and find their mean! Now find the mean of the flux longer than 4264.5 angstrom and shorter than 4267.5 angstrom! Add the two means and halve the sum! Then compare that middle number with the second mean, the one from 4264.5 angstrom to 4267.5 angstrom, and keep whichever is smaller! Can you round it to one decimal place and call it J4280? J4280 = 8.7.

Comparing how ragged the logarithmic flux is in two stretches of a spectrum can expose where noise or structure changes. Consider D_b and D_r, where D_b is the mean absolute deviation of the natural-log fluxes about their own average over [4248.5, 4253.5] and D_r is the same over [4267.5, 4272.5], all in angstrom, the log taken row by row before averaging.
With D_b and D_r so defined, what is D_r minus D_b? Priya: -0.104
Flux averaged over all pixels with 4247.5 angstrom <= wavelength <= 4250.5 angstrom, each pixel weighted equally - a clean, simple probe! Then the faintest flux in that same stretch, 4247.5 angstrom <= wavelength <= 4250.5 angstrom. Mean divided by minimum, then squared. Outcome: 1.08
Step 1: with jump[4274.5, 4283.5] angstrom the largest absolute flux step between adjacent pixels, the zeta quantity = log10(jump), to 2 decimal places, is -0.59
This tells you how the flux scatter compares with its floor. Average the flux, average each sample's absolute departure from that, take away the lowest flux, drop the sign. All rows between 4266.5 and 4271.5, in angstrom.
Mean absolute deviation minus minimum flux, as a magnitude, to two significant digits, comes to 9.2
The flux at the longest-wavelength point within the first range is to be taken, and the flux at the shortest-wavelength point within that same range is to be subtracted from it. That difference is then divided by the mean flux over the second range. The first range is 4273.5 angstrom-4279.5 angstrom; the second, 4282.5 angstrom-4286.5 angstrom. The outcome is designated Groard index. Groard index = -0.17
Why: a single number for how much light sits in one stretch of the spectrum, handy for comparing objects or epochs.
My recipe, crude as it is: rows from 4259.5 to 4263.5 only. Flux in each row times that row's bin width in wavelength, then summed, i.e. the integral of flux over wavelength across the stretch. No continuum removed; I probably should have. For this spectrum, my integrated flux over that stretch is 44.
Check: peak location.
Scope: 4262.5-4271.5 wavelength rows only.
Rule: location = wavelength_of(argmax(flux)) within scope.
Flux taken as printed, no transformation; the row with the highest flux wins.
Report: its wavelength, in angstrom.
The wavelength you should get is 4263 angstrom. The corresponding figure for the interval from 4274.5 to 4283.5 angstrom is 4275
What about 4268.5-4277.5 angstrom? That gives 4271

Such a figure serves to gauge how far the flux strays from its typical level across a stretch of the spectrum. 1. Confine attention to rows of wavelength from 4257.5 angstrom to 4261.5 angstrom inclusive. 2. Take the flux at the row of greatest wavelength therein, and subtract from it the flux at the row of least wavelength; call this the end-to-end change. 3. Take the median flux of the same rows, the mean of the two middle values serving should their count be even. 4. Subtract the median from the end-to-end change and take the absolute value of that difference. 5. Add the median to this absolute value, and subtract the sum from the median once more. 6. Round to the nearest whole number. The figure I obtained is -13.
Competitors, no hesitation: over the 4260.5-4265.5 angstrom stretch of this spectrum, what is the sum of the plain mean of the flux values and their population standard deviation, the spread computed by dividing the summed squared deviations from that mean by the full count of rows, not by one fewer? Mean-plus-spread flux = 11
